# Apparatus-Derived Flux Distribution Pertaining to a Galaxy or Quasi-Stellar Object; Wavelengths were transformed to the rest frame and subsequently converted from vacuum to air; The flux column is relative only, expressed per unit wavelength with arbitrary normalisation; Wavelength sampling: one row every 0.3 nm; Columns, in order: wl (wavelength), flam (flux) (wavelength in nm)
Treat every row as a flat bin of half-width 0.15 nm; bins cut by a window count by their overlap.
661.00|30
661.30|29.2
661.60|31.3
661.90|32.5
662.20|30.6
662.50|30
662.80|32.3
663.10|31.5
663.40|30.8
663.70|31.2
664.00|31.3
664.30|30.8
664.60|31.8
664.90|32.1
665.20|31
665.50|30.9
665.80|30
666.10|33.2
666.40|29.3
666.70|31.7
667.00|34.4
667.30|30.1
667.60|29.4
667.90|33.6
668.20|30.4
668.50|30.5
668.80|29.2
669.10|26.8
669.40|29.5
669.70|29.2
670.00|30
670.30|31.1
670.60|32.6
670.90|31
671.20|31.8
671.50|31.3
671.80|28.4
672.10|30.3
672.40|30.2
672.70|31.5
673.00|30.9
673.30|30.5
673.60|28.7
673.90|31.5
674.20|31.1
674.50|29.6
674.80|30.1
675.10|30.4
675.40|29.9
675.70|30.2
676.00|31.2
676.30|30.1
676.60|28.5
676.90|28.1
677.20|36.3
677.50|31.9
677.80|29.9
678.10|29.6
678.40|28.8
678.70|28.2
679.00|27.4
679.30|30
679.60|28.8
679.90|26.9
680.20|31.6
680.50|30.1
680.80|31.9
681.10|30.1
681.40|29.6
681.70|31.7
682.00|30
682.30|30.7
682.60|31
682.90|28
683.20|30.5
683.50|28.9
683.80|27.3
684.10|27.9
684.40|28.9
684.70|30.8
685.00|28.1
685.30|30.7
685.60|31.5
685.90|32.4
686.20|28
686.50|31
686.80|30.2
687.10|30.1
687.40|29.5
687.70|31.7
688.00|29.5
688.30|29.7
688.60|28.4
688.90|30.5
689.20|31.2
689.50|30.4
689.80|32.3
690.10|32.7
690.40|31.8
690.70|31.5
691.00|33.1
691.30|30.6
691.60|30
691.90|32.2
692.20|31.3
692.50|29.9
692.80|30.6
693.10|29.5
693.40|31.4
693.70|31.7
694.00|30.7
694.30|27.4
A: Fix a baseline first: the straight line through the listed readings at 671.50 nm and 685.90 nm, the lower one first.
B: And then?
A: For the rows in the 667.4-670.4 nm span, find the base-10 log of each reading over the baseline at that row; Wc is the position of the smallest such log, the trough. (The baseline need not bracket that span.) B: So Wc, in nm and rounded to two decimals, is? 669.10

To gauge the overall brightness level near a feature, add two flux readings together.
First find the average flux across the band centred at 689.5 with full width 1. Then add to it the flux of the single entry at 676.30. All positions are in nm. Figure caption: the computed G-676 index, 61.4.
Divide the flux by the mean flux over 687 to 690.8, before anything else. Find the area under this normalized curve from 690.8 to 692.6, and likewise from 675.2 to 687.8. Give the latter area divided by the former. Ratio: 6.7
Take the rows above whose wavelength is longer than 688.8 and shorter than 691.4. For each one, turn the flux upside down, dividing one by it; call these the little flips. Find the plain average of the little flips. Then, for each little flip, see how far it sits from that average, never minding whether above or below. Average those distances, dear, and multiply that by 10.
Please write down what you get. 0.0081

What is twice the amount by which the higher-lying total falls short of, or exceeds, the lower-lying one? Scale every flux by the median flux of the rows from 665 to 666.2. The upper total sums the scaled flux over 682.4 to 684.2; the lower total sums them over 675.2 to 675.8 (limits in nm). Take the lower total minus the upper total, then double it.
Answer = -7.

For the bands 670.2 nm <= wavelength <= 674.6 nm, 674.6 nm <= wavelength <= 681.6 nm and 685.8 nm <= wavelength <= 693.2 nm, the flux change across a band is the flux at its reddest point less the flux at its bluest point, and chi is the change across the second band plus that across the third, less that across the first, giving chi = -1.9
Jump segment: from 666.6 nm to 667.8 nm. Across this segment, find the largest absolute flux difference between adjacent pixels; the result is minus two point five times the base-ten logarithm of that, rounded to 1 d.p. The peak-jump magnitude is -1.6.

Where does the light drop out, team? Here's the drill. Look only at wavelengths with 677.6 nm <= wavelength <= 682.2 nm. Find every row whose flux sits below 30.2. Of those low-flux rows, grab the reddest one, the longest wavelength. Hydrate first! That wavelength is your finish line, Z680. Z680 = 682.00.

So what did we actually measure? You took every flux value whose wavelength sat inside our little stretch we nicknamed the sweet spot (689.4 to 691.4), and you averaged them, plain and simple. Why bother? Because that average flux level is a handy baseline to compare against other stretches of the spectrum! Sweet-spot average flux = 31.8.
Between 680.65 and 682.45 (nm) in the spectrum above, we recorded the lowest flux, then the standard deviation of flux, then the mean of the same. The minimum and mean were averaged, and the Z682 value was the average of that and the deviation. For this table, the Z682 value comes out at 15.5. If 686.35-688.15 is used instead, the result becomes 15.4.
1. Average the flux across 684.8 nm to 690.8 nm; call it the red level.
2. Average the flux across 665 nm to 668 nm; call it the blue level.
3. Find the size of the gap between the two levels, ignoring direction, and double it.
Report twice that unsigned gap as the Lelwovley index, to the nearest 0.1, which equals 1.6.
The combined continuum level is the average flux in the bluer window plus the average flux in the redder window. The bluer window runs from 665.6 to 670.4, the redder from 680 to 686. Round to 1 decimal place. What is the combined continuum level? 60.6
